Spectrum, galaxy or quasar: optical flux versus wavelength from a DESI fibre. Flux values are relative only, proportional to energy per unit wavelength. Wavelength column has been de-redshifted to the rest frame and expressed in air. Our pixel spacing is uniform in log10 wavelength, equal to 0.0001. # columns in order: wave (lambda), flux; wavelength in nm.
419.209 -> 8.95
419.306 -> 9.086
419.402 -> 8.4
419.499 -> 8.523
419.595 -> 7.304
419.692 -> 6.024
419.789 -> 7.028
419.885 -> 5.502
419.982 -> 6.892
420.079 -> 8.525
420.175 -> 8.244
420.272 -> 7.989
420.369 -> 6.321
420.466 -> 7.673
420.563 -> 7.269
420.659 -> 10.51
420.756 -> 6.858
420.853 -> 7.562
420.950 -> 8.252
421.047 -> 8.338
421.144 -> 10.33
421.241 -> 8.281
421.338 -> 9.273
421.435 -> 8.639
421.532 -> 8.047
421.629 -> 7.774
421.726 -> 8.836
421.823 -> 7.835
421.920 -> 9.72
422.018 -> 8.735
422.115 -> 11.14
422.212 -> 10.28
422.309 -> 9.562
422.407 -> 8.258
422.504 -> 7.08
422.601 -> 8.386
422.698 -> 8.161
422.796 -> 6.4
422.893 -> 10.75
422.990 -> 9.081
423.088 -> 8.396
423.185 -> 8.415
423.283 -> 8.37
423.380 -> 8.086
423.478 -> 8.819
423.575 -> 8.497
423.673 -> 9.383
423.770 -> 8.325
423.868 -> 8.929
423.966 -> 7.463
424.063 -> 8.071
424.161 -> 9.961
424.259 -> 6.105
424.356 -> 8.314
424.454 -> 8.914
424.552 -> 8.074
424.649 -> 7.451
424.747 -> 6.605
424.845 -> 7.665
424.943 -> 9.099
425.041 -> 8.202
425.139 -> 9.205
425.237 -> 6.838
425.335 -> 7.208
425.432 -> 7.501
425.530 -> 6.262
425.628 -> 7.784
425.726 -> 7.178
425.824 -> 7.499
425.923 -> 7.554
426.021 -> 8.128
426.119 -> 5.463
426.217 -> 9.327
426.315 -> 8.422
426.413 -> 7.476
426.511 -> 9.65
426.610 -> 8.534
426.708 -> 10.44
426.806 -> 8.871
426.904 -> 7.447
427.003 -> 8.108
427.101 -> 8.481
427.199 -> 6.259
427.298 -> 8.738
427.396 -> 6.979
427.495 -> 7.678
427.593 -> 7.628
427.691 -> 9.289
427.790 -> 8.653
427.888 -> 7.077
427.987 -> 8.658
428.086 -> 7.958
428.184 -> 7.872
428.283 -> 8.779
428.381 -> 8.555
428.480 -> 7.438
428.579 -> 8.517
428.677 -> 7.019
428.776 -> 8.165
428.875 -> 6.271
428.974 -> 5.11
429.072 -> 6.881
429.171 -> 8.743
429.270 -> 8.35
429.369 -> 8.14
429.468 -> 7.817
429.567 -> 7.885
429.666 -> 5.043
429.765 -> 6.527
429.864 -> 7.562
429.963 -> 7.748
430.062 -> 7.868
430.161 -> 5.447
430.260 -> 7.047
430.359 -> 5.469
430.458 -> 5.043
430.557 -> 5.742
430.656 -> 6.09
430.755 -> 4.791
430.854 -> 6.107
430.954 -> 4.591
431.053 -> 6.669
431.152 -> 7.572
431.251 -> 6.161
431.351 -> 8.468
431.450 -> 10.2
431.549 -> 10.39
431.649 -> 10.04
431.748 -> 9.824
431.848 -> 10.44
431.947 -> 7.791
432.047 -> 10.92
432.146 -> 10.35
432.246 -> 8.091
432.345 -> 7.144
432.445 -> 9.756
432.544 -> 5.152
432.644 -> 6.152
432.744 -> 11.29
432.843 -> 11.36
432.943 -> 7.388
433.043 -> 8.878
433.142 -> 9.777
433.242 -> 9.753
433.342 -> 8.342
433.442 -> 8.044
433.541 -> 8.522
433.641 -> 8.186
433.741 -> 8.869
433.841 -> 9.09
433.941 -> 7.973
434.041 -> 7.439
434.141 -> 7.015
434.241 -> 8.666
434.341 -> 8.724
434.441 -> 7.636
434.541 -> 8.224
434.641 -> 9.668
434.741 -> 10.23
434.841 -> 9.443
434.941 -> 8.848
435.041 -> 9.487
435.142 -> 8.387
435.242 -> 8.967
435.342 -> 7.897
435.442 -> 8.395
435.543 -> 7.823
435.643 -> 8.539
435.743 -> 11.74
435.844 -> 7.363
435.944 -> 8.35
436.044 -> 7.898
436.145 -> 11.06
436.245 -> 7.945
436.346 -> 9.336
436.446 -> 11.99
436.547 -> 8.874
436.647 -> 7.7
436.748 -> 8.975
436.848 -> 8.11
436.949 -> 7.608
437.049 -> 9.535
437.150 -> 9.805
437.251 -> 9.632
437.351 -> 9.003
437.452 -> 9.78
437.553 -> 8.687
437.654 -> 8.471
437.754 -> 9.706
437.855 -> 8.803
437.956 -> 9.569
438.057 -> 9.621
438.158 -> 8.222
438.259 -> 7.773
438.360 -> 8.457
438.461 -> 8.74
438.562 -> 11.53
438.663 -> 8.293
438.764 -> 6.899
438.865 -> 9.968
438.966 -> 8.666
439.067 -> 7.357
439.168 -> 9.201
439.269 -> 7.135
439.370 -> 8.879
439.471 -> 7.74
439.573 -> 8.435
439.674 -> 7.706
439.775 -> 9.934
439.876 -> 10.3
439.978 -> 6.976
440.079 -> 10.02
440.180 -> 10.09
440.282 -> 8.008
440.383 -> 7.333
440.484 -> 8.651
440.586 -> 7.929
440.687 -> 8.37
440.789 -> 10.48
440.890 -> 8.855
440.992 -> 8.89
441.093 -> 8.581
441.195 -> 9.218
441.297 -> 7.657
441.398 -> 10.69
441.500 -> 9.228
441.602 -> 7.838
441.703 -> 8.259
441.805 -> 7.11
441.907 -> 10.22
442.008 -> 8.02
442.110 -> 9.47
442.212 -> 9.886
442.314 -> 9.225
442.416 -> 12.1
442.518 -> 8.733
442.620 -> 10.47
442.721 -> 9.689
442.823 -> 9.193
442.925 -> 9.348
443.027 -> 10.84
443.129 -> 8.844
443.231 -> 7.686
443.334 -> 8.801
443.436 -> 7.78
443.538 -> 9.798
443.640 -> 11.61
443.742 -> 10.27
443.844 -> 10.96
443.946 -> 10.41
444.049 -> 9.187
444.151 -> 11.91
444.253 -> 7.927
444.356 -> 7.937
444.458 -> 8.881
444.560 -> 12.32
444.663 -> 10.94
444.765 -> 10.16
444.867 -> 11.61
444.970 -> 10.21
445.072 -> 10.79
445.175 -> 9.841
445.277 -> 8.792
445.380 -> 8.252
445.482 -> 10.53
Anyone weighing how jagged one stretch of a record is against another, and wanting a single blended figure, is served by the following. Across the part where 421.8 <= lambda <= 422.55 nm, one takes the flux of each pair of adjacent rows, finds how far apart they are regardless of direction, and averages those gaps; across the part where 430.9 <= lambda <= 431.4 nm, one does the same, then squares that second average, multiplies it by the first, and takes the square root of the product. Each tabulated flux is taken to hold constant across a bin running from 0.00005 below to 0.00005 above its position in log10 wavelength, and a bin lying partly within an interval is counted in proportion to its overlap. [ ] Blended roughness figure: 1.9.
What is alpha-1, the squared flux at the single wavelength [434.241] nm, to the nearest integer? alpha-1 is 75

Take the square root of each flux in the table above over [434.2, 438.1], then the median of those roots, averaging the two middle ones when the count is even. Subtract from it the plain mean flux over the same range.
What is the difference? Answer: -6.0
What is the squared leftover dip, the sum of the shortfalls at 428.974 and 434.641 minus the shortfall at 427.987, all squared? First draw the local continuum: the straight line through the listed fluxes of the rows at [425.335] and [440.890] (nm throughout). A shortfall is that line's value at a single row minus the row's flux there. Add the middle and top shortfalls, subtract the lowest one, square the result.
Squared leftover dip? 4.7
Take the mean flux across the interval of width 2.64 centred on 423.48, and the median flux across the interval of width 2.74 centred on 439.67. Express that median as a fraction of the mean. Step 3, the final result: 1.03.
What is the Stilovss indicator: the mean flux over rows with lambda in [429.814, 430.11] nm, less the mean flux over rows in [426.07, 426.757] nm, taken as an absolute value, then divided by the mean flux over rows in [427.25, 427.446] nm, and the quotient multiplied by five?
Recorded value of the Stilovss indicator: 0.48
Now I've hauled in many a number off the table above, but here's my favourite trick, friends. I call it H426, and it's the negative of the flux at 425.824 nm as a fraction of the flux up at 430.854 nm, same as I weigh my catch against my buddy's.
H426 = -1.23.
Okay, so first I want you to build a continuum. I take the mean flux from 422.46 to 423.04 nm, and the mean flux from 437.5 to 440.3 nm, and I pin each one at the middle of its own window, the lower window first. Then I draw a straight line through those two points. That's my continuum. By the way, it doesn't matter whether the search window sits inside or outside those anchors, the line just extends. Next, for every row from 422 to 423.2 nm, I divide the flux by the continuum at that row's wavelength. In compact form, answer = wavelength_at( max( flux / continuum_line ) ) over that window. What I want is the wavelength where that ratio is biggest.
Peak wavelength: 422.115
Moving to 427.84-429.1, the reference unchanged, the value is 428.283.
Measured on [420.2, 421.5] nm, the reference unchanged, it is 420.659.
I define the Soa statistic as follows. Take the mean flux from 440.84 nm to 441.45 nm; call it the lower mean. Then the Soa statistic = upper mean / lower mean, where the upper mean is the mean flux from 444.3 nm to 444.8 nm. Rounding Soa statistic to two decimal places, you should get 1.12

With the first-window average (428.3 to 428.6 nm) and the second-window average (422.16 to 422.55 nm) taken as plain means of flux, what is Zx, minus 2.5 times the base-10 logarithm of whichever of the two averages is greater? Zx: -2.36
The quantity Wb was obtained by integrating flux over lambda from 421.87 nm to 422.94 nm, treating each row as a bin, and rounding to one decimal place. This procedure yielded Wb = 9.6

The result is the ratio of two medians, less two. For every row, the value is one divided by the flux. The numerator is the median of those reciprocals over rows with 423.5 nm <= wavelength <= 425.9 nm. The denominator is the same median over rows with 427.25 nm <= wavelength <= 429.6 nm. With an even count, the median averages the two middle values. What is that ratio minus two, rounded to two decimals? -1.00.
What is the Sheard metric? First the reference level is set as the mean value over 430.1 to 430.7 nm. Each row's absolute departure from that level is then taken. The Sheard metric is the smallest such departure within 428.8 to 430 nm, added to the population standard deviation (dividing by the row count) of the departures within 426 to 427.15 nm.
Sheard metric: 1.5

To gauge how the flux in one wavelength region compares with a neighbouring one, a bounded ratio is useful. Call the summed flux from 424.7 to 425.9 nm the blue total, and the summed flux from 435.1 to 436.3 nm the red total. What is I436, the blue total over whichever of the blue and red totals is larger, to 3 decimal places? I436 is 0.872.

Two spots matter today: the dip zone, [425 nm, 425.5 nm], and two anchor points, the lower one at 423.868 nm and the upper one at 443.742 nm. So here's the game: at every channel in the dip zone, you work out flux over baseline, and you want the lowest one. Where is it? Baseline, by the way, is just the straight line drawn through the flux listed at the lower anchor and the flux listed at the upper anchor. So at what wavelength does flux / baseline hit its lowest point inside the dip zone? 425.237 nm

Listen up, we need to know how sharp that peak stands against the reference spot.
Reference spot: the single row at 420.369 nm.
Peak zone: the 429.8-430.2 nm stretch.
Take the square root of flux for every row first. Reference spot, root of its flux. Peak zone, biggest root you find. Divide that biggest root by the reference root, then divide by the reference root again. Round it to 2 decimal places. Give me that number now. 0.44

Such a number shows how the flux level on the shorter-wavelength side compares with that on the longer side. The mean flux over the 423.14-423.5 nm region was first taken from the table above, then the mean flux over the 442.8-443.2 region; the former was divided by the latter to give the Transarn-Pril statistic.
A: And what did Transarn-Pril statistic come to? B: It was 0.88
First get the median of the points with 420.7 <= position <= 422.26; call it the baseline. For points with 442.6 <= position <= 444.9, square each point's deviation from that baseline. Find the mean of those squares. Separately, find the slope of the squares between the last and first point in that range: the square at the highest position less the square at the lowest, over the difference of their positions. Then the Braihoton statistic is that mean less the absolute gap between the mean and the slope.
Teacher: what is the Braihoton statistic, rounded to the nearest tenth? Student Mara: 2.6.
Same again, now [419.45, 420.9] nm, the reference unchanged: 0.6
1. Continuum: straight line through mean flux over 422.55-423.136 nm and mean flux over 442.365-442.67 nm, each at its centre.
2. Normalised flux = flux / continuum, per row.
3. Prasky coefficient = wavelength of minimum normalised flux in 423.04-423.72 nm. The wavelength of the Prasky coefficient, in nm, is 423.380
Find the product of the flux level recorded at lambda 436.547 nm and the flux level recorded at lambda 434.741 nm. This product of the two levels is 91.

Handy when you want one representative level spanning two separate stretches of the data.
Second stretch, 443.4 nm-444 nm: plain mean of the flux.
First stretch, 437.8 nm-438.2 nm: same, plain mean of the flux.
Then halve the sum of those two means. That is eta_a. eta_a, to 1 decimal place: 9.6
